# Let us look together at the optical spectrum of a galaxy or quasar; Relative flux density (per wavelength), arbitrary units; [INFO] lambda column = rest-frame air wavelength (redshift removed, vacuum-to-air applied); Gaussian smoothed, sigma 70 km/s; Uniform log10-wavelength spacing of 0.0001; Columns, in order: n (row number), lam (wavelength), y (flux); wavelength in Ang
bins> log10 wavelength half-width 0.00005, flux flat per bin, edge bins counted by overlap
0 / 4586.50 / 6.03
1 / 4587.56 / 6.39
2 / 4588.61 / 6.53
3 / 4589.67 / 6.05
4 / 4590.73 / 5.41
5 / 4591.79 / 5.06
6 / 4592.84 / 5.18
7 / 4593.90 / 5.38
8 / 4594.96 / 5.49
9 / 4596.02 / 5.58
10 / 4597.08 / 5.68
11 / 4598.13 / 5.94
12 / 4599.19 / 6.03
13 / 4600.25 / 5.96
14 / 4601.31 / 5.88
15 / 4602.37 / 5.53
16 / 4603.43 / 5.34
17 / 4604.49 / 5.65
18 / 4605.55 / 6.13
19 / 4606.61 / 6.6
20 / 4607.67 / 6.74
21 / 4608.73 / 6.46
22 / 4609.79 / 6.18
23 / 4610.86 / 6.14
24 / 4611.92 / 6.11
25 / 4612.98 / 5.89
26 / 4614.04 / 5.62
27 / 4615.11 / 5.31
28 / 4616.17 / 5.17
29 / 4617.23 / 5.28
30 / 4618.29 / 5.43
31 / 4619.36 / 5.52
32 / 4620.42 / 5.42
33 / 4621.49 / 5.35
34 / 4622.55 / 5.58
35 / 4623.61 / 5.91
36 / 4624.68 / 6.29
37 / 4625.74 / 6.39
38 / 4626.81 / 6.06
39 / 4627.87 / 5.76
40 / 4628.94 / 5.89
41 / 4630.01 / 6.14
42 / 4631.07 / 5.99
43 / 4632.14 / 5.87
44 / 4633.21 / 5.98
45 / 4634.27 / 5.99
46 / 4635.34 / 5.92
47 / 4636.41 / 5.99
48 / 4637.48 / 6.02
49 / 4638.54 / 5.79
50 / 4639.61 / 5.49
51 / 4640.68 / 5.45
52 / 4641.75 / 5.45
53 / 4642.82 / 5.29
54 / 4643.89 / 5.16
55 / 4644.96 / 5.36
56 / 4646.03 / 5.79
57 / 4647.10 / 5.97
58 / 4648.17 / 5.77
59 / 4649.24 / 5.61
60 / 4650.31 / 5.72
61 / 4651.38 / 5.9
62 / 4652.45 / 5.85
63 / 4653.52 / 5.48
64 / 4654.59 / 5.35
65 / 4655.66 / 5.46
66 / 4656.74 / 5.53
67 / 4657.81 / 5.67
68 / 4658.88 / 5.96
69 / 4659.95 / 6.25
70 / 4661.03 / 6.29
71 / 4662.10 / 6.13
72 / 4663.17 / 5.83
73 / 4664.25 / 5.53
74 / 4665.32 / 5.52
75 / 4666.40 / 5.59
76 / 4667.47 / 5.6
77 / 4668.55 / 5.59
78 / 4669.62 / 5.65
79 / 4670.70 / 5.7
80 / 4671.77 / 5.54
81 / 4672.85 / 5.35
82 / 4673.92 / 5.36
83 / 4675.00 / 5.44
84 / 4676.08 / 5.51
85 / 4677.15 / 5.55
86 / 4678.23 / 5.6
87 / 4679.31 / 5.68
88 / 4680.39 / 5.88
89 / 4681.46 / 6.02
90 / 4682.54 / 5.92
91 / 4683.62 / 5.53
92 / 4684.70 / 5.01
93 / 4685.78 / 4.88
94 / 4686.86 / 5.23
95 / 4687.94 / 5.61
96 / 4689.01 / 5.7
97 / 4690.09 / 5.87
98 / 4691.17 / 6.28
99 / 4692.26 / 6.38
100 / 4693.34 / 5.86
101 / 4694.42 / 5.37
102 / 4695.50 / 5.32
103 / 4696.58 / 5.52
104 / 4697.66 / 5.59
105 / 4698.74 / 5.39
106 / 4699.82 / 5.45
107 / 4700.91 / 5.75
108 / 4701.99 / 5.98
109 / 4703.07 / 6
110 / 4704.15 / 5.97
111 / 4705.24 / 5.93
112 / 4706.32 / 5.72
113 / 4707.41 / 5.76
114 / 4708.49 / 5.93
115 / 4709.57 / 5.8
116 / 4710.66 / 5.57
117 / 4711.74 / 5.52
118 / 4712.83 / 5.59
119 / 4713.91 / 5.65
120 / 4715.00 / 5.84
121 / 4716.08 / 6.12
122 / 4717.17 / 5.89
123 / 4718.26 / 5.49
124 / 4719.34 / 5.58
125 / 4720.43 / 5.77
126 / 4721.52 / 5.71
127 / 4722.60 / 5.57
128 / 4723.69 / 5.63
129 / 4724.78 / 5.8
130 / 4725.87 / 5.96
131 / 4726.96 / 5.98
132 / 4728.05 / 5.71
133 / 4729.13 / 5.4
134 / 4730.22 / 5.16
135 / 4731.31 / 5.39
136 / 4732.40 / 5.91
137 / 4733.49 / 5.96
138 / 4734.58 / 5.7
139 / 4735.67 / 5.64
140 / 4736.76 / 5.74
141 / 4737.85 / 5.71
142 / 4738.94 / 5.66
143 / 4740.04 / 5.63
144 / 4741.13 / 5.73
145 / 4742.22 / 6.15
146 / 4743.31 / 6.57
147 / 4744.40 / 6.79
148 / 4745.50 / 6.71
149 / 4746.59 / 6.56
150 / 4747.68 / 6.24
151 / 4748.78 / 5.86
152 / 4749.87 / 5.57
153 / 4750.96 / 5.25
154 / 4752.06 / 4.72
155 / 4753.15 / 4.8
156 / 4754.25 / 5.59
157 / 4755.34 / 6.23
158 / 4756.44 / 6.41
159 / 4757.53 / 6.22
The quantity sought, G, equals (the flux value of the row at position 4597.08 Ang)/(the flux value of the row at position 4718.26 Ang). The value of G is 1.03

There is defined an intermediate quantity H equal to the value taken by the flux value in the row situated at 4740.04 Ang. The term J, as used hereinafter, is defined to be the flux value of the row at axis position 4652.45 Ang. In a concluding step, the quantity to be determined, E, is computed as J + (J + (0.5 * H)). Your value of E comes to 14.5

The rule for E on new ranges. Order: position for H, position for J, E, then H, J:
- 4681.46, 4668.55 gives 14.2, 6.02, 5.59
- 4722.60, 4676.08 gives 13.8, 5.57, 5.51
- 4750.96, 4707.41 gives 14.1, 5.25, 5.76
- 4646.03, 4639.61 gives 13.9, 5.79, 5.49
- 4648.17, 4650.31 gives 14.3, 5.77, 5.72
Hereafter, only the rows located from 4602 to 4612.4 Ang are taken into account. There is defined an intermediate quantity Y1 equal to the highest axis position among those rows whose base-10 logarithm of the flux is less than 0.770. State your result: 4604.49 Ang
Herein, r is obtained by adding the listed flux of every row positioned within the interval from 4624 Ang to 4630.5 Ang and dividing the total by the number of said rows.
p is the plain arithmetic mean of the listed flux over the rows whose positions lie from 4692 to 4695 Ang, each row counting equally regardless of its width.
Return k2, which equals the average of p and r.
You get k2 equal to 5.98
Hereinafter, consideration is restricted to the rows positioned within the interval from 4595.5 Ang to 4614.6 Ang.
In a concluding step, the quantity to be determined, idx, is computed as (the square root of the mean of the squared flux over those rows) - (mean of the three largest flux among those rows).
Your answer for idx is -0.62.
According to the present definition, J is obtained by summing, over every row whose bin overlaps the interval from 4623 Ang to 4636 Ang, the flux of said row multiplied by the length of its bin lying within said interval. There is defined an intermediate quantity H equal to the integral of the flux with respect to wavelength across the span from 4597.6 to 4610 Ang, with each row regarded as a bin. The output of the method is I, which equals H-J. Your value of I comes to -3.3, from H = 74.9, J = 78.2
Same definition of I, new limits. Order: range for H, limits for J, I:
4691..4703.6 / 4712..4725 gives -2.1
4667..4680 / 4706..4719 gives -2.5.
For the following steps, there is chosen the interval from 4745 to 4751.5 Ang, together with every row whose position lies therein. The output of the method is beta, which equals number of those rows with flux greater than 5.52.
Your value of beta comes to 5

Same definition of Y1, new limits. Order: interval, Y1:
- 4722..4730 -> 4729.13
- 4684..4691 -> 4690.09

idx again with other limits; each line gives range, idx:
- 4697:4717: -0.28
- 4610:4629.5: -0.53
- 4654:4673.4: -0.52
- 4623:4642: -0.36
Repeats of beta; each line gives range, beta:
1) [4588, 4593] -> 2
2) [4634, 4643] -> 5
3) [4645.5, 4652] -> 6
